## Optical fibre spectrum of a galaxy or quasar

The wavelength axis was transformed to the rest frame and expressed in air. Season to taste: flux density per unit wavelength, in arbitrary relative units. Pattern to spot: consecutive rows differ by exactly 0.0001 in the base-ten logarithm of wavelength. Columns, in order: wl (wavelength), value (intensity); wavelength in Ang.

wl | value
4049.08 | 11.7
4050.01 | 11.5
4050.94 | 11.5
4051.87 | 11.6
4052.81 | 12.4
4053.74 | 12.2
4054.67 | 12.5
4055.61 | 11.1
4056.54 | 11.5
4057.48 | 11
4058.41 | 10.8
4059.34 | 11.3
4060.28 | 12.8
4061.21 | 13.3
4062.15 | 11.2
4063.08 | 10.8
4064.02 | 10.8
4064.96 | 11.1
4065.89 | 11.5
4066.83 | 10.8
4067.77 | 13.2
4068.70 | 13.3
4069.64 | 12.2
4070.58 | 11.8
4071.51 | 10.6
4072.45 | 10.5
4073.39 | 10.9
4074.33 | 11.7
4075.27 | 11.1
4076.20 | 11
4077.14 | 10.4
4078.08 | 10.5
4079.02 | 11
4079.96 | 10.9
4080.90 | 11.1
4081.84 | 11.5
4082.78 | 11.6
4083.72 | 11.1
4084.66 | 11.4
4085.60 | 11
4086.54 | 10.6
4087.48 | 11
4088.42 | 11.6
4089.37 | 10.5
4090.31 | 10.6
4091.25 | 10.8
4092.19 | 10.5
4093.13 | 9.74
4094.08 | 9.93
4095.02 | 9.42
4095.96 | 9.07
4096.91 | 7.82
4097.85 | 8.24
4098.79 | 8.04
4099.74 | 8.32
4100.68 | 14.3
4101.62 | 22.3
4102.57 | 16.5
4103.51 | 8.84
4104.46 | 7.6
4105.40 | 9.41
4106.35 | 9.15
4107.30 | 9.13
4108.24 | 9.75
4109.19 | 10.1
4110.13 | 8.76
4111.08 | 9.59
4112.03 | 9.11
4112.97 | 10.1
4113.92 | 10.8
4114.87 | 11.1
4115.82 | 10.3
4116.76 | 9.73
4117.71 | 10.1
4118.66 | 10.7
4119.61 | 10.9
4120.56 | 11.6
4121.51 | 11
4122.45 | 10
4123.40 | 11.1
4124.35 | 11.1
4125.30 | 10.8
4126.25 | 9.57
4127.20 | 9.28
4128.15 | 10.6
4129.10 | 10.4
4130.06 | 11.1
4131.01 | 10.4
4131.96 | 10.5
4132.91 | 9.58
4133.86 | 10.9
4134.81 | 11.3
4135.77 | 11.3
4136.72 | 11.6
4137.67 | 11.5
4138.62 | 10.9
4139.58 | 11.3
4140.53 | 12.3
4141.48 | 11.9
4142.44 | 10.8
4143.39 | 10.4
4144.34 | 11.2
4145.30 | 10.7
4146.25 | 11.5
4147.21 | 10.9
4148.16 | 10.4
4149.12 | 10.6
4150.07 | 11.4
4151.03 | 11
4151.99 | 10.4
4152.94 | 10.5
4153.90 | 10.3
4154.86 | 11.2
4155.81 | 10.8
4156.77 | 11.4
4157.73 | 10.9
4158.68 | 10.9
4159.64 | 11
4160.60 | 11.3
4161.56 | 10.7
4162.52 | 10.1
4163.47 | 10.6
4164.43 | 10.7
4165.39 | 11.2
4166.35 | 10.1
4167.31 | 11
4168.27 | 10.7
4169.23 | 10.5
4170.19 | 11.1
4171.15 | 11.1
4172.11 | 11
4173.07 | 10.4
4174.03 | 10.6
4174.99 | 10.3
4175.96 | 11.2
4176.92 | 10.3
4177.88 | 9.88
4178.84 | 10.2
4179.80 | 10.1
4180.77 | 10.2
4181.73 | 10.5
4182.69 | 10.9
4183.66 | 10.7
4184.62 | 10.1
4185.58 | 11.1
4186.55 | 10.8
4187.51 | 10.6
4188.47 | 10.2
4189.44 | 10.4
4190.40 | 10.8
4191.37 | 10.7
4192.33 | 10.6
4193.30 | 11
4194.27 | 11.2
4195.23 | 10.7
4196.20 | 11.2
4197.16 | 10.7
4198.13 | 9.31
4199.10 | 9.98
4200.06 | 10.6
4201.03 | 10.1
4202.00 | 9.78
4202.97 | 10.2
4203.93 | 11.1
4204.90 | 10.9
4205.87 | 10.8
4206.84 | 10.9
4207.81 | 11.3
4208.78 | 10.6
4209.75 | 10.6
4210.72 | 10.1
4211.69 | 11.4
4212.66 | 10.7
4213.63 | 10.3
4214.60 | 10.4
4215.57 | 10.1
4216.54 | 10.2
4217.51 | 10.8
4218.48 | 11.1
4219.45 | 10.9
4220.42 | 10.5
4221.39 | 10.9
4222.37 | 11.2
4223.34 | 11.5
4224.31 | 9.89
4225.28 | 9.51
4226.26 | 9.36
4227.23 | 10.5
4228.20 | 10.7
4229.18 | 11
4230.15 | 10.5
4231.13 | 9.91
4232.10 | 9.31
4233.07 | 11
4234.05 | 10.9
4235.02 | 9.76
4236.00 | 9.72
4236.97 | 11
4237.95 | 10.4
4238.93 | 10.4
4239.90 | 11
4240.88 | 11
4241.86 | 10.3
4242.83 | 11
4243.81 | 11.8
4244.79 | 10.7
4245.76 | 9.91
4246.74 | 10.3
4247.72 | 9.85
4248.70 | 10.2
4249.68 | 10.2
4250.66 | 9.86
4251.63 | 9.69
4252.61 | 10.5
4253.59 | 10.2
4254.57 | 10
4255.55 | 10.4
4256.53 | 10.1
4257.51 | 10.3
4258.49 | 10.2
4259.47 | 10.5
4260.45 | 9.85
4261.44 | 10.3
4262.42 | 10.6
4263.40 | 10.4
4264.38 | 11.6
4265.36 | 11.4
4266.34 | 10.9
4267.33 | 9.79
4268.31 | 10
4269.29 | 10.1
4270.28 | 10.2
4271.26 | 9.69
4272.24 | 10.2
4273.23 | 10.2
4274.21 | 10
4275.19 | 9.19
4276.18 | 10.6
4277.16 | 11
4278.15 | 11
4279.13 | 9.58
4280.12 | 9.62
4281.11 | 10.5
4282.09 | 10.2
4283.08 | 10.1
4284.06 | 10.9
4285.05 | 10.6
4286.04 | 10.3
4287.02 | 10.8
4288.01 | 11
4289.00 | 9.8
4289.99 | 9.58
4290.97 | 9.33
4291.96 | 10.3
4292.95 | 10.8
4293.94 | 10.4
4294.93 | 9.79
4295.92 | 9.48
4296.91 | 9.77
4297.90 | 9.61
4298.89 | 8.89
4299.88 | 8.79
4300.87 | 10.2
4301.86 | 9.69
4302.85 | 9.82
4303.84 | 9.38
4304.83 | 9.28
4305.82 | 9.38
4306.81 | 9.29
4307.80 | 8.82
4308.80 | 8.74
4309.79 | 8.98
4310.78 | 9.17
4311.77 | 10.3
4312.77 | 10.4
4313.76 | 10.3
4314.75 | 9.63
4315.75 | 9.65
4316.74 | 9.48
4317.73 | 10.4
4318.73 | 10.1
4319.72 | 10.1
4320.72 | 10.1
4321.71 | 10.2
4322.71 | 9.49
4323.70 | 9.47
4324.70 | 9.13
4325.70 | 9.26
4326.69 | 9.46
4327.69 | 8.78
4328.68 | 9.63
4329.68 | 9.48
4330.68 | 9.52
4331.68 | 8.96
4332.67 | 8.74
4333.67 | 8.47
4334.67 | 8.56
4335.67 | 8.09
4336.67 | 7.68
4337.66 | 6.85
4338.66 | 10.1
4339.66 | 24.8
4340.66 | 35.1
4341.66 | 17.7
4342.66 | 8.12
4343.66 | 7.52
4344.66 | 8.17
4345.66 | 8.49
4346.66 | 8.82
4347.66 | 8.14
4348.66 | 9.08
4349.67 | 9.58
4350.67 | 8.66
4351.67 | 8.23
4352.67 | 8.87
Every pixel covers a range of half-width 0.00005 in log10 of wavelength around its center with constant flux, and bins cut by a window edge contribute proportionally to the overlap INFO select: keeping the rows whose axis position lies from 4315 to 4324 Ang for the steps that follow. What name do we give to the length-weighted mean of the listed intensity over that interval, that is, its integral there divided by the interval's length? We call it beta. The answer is 9.9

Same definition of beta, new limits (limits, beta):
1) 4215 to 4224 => 10.8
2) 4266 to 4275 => 10.1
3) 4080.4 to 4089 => 11.2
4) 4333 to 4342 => 14.0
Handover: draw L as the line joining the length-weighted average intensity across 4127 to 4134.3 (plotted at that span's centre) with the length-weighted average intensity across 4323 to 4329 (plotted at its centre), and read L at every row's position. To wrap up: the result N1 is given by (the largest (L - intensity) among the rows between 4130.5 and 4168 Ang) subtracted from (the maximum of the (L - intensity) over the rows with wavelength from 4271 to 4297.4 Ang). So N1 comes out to -0.4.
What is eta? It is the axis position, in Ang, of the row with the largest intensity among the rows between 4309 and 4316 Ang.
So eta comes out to 4312.77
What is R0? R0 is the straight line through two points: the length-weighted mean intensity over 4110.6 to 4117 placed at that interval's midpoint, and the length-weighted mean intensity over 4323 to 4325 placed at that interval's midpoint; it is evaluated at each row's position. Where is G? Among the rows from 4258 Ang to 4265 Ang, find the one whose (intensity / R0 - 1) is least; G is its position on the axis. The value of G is 4260.45 Ang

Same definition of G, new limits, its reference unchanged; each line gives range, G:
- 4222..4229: 4226.26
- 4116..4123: 4116.76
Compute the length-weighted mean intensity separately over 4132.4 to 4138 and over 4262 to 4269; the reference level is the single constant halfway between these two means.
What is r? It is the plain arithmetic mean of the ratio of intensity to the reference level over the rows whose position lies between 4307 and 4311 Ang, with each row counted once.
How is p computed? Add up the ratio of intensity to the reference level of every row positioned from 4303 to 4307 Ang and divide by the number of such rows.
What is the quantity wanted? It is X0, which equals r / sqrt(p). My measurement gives 0.89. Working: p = 0.861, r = 0.82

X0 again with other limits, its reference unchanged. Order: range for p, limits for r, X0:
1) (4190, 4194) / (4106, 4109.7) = 0.88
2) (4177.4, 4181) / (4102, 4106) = 1.01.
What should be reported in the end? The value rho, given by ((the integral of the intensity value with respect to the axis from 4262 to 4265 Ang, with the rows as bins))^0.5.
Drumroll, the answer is 5.72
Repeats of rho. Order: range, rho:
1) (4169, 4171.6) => 5.33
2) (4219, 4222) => 5.68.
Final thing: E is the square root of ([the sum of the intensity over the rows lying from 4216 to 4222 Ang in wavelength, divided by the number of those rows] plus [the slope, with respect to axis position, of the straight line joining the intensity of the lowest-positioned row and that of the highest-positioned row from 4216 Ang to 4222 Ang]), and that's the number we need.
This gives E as 3.30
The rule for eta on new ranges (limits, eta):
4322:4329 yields 4328.68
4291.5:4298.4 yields 4292.95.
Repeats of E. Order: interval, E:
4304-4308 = 3.01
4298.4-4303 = 3.12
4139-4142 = 3.49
